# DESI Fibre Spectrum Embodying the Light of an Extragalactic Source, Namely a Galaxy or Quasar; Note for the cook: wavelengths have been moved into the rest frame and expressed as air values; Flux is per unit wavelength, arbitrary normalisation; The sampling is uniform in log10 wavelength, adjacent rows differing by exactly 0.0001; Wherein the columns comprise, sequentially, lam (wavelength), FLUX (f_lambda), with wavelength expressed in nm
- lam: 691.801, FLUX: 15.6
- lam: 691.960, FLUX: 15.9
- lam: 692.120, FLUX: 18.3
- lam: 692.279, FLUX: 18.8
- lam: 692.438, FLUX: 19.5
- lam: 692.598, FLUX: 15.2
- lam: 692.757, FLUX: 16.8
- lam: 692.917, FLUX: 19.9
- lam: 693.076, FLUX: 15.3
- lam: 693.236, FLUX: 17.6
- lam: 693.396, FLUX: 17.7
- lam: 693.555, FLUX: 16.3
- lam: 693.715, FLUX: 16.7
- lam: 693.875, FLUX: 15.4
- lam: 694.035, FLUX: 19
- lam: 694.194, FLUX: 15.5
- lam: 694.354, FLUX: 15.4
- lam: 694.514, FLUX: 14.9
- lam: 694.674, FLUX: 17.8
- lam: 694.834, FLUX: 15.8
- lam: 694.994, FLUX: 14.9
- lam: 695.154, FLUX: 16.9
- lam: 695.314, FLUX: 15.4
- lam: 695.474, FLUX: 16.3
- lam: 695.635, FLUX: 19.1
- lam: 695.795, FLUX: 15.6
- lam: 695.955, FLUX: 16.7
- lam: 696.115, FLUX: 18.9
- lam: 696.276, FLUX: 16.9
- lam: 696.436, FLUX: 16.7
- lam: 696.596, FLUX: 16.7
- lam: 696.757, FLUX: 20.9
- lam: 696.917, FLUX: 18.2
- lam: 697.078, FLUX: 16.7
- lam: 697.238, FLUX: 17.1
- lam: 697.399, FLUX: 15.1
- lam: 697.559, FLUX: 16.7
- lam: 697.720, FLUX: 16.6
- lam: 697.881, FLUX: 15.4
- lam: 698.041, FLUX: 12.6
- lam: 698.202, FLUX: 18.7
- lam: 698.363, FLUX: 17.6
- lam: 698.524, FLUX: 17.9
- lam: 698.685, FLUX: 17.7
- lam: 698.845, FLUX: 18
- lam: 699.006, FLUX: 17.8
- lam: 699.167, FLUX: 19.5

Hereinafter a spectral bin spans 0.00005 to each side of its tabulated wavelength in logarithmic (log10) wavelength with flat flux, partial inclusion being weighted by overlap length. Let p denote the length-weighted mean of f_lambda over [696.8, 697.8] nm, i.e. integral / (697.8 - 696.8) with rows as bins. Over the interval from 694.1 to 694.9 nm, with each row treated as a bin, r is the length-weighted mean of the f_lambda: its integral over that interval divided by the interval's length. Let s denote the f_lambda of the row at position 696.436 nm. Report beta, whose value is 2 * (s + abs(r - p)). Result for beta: 35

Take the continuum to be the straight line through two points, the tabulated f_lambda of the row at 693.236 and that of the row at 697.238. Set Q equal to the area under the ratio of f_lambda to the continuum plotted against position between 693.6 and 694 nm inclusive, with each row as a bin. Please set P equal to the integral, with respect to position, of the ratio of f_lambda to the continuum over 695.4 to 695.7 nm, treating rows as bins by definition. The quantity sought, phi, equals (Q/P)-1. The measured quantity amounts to 0.22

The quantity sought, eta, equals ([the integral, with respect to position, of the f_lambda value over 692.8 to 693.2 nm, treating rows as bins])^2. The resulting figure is 49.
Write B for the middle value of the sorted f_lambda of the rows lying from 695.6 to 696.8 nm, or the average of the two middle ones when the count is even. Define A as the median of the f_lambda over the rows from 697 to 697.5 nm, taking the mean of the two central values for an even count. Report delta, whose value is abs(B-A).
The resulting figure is 0.1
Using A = 16.7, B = 16.8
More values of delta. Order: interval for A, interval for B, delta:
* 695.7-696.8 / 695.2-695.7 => 0.4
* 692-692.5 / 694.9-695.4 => 3.4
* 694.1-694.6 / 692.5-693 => 1.4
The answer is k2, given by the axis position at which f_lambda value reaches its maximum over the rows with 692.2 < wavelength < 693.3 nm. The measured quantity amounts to 692.917 nm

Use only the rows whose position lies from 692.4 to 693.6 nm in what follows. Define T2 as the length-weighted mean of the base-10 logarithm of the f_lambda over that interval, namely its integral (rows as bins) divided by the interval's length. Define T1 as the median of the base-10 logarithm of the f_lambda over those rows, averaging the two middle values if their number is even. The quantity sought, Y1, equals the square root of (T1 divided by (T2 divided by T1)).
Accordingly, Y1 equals 1.11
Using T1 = 1.235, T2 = 1.235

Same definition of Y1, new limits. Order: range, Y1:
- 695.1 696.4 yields 1.11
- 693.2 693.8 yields 1.11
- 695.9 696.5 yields 1.10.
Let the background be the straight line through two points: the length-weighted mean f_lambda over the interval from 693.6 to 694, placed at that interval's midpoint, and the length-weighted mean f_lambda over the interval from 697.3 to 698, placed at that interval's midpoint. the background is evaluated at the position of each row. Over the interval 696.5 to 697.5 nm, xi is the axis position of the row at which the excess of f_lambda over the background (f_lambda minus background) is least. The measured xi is 697.399 nm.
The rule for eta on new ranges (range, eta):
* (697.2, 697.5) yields 23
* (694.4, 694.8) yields 42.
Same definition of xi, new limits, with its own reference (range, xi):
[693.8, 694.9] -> 694.514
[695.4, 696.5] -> 695.795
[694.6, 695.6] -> 694.994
